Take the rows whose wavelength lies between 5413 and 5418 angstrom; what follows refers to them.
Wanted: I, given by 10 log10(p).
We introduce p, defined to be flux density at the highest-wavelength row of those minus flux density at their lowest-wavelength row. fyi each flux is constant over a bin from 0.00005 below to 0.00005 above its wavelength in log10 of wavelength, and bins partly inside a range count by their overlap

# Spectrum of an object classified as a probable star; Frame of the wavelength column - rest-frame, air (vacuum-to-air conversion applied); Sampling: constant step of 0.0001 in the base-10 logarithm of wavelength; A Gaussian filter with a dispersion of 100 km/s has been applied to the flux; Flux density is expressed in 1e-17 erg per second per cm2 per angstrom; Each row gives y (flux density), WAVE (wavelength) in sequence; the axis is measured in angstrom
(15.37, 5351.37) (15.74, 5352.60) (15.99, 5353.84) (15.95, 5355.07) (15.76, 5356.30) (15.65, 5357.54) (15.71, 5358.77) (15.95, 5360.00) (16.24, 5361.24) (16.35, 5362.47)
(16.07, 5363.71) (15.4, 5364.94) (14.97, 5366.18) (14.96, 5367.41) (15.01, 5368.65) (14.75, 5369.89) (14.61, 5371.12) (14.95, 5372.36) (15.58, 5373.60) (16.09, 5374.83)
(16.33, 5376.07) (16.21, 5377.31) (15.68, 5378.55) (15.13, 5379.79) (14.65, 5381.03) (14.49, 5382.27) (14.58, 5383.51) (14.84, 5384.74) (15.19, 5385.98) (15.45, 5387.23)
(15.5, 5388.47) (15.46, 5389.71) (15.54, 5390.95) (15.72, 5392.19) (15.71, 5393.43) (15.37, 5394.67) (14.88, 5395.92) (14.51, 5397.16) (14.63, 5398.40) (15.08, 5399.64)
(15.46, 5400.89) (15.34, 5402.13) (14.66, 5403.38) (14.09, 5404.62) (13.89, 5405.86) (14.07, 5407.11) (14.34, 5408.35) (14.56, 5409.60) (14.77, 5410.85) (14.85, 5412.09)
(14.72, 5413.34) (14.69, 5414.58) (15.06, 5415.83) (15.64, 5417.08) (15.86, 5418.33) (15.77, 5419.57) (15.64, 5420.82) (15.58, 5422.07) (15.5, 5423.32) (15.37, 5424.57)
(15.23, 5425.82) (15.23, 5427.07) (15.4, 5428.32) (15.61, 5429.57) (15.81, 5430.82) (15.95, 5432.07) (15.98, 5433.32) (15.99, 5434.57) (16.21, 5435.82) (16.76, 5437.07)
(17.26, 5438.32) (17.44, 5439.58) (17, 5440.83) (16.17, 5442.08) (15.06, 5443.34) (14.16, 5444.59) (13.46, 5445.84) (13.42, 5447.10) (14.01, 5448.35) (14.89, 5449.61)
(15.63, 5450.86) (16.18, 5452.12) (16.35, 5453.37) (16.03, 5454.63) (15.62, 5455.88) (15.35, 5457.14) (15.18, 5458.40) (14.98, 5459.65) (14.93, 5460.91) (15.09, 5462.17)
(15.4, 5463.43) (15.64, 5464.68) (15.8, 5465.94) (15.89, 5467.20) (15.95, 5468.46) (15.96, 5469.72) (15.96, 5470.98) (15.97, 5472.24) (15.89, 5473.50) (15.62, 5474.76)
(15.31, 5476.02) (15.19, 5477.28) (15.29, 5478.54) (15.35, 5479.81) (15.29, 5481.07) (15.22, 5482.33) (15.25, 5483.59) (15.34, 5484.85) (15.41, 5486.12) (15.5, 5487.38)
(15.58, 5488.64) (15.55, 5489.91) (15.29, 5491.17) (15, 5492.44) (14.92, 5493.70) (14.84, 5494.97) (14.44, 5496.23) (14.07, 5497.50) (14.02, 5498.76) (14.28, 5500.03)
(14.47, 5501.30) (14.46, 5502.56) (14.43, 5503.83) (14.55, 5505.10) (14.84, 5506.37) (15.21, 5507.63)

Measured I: -0.4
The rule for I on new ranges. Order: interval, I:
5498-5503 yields -3.6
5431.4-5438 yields -0.9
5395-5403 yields -3.4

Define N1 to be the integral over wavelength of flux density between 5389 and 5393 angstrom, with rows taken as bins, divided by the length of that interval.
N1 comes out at 15.6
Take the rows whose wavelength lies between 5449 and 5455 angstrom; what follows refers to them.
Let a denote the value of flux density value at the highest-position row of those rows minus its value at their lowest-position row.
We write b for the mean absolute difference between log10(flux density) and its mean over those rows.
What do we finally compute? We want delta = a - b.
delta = 1.1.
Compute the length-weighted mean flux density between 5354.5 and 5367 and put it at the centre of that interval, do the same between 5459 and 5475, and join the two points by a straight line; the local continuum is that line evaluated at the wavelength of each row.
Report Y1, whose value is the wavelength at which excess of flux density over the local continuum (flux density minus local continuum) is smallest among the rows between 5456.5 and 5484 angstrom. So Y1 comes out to 5460.91 angstrom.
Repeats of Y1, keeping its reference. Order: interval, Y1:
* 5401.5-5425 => 5405.86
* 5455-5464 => 5460.91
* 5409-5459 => 5447.10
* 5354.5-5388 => 5382.27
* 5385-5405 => 5404.62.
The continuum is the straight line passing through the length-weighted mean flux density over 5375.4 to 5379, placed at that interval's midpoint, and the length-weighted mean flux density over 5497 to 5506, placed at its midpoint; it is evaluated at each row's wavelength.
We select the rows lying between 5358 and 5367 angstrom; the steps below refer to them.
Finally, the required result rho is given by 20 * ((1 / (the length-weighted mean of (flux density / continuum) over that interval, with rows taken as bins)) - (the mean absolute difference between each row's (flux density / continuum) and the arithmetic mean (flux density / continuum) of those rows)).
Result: 20.1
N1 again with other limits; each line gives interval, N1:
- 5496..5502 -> 14.2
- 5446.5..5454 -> 15.1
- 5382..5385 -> 14.7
